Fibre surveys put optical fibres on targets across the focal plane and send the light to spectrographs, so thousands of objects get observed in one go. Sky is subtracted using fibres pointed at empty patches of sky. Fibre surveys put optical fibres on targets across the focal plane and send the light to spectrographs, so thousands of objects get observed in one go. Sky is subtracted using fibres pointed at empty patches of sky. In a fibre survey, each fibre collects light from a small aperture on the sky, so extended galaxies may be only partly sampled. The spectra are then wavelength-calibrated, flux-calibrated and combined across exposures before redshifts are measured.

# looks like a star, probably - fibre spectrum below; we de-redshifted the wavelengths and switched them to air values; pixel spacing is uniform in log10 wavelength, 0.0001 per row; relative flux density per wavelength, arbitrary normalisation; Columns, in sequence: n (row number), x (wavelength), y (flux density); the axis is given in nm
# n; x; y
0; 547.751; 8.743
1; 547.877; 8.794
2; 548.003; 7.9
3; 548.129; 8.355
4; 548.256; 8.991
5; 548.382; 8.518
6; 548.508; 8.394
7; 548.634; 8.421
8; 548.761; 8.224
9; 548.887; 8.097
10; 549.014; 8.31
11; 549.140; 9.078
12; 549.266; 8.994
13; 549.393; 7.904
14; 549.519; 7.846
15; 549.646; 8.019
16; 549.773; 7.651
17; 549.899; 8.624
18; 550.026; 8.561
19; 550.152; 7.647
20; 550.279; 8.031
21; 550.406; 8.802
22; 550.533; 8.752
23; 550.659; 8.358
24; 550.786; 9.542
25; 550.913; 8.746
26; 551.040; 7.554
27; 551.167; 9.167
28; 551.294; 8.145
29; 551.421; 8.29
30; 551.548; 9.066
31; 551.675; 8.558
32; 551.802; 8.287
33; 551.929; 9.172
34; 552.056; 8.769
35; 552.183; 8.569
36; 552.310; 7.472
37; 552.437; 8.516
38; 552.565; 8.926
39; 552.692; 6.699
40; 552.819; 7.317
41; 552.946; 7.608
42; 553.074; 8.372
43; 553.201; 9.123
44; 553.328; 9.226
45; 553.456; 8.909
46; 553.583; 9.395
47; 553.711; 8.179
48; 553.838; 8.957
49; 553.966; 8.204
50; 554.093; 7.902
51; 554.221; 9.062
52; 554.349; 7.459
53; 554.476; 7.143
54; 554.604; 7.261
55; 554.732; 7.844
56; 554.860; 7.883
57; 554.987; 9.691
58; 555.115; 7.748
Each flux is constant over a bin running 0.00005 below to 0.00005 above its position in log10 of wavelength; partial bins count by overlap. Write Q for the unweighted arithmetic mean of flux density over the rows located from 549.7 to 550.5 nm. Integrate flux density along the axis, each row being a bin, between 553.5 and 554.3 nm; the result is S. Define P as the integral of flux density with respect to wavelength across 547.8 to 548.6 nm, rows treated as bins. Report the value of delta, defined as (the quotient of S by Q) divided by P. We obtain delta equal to 0.123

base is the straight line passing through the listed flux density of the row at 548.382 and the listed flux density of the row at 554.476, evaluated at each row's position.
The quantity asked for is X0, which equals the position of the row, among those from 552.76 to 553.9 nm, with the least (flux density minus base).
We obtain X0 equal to 552.819 nm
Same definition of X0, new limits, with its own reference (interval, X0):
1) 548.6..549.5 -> 549.393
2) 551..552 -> 551.040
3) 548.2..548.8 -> 548.761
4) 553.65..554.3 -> 554.093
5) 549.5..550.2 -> 549.773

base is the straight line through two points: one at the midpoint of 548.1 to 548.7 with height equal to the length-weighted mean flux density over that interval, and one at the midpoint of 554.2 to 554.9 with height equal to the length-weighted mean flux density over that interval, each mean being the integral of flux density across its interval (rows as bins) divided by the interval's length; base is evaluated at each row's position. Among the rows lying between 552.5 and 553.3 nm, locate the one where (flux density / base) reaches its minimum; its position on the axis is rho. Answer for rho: 552.692 nm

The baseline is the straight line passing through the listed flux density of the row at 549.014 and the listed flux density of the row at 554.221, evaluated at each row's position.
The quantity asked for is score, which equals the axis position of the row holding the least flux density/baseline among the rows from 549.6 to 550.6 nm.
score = 550.152 nm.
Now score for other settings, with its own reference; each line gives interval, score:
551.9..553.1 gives 552.692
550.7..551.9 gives 551.040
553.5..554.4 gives 554.349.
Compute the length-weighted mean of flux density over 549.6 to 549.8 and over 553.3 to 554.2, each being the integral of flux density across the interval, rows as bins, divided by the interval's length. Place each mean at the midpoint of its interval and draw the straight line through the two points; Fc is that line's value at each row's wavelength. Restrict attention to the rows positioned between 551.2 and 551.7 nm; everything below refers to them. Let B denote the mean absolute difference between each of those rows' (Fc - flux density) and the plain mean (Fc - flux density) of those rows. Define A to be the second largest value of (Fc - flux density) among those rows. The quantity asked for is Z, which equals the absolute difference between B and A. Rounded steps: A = -0.1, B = 0.27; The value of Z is 0.4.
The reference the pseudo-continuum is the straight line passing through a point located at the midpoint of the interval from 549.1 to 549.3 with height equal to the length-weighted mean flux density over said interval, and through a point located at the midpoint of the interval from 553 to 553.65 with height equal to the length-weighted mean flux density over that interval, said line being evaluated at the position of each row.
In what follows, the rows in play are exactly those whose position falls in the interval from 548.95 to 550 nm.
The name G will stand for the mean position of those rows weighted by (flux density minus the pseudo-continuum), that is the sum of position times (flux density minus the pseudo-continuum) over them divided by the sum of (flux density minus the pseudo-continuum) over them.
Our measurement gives 549.54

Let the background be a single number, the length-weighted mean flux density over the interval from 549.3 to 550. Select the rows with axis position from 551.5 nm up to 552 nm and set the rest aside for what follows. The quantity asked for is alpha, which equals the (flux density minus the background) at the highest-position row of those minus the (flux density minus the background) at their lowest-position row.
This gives 0.1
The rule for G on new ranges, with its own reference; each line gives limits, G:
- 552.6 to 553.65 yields 552.74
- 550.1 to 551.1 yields 550.53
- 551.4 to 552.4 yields 551.97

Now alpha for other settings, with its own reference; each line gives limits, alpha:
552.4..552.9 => -1.2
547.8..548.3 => 0.2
